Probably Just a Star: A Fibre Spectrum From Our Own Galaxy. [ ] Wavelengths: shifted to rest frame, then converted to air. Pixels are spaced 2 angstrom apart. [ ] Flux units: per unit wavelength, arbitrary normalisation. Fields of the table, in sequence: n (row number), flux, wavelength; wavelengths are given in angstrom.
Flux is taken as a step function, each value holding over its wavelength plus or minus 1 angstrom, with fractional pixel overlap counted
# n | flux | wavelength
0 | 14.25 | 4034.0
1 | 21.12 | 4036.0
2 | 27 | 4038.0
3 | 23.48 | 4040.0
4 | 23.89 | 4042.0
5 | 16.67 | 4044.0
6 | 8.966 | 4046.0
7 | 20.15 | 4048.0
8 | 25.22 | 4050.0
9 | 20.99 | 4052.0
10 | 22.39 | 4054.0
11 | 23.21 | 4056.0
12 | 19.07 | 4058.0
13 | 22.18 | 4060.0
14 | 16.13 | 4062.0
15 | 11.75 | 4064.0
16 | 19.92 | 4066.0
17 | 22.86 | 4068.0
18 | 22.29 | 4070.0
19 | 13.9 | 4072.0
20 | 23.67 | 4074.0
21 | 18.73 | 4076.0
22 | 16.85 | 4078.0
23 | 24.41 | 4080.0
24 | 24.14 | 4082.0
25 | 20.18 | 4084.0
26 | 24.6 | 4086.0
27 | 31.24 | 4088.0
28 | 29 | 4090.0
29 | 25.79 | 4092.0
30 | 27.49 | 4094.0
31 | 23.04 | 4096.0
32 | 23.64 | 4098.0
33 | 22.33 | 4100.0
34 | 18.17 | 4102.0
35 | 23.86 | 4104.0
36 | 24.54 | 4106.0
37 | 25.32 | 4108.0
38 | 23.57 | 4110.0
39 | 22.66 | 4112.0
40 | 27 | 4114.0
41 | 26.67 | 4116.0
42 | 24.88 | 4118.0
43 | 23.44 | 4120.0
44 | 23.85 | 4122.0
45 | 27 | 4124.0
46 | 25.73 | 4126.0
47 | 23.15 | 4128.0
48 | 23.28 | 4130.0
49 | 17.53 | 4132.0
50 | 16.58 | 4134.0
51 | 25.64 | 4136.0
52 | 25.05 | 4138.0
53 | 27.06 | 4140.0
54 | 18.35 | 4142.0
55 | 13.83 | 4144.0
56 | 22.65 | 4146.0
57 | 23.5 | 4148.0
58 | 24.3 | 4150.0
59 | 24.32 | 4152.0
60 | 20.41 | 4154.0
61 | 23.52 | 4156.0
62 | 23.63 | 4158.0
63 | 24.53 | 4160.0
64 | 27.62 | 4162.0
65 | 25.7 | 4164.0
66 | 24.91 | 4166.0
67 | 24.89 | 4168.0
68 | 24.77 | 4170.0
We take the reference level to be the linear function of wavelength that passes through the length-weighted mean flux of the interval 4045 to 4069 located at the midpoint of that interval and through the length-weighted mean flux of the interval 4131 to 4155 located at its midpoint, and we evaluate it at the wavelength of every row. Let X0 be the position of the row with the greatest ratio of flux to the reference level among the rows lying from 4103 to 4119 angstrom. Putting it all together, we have 4114.0 angstrom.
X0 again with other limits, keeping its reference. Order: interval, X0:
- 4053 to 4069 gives 4056.0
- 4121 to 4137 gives 4124.0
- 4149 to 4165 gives 4162.0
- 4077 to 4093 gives 4088.0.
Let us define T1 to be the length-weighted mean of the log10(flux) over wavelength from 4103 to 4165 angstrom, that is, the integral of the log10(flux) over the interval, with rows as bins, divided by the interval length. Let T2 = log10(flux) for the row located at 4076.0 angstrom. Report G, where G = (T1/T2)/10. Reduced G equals 0.107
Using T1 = 1.37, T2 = 1.27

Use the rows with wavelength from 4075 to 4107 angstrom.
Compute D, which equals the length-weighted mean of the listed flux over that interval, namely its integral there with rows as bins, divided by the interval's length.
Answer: 23.6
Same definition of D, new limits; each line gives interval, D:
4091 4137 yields 23.7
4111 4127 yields 25.2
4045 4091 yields 20.9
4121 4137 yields 22.8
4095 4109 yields 23.0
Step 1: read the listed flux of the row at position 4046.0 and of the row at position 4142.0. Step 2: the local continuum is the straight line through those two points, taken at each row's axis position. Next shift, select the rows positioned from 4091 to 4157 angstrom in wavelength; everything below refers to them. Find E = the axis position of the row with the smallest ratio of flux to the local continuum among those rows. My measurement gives 4144.0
